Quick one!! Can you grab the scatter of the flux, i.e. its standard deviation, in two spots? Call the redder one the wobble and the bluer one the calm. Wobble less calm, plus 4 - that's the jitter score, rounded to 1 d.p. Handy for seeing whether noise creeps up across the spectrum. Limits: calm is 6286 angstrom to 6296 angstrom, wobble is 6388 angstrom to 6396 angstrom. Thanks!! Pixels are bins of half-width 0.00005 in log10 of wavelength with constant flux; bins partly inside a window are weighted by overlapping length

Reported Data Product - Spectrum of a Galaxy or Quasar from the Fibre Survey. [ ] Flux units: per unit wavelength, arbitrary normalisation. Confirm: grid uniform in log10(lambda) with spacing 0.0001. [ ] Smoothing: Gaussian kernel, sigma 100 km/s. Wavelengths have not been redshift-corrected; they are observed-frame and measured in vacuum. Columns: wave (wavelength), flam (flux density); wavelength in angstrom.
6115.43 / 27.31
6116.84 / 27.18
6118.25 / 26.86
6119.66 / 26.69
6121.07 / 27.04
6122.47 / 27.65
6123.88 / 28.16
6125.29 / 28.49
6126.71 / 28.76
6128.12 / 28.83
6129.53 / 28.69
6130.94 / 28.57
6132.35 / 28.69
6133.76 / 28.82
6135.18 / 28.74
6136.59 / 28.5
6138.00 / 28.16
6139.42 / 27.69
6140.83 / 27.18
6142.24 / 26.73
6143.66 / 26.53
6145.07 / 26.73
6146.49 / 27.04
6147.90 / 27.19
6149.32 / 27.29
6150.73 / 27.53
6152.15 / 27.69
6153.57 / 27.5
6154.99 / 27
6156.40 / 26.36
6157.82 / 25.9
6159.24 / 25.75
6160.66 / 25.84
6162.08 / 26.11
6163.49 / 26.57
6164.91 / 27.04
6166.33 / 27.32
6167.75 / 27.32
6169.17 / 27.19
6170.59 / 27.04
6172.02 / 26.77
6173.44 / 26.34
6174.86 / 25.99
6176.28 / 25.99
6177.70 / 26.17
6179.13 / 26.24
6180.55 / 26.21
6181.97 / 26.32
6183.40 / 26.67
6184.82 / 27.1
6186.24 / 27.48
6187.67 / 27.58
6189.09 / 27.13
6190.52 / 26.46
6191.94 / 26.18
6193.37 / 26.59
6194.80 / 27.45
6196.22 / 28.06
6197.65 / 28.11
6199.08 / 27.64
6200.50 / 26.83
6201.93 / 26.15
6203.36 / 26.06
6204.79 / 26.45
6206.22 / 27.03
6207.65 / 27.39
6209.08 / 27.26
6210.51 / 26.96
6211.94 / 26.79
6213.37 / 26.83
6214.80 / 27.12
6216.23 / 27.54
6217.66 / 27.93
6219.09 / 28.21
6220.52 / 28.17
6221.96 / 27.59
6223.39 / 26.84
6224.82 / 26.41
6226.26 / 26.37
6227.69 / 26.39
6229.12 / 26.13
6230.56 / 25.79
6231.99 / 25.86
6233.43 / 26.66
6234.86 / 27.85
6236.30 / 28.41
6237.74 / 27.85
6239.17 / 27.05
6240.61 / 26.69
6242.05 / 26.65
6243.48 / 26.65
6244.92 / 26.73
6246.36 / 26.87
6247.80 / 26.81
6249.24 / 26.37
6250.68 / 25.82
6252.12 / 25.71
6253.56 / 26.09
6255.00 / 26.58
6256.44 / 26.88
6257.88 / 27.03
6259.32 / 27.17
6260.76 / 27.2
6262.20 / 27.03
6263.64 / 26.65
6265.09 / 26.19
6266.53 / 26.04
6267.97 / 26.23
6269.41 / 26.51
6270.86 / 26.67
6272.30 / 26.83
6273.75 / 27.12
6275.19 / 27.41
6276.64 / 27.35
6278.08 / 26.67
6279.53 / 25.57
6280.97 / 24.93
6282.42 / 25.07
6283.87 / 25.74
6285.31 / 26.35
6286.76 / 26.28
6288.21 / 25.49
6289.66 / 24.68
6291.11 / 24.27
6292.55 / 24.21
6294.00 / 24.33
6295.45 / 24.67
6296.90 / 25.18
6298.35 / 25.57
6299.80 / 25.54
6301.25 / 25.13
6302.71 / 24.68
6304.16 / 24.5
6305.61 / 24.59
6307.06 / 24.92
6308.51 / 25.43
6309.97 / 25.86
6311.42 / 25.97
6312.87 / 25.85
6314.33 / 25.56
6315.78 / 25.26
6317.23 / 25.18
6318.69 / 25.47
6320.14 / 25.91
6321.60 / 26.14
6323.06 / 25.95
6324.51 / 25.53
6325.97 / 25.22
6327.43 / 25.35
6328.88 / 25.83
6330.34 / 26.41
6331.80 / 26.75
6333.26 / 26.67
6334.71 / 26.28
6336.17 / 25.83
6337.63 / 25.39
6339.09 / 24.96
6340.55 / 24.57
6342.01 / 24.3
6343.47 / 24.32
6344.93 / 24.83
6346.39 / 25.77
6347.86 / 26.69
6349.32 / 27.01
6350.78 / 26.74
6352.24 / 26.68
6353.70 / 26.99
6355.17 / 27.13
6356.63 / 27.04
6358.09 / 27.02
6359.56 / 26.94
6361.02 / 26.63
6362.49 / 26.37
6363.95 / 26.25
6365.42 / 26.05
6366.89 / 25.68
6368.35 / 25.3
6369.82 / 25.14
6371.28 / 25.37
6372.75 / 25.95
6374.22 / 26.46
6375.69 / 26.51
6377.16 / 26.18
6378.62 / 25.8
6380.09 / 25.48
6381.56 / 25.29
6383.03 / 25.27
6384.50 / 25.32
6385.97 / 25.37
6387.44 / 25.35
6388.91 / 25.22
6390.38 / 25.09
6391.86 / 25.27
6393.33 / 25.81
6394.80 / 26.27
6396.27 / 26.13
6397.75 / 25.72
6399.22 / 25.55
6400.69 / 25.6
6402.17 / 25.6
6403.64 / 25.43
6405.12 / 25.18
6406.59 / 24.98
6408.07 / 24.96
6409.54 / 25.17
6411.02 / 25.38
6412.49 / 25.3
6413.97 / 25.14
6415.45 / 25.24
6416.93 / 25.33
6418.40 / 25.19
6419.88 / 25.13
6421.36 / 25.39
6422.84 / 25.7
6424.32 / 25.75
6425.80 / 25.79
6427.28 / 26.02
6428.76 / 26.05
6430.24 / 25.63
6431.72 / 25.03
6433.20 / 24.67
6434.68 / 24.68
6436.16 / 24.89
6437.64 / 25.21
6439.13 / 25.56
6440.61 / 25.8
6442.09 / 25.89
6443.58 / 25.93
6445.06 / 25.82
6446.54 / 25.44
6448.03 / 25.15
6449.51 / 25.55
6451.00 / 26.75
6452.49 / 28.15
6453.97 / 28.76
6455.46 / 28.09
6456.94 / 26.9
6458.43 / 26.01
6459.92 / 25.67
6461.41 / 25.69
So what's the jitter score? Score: 3.7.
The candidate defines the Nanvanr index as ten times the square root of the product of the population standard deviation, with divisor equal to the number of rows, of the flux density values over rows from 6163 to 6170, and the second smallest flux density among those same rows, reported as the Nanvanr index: 27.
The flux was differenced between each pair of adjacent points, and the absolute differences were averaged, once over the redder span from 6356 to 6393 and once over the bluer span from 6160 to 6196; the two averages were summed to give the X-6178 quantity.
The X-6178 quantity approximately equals 0.51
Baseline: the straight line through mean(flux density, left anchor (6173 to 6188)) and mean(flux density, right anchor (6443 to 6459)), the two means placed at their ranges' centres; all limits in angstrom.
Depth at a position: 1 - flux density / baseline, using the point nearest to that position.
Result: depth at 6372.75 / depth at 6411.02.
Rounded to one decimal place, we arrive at 0.5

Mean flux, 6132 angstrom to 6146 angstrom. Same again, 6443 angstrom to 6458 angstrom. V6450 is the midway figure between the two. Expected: 27.2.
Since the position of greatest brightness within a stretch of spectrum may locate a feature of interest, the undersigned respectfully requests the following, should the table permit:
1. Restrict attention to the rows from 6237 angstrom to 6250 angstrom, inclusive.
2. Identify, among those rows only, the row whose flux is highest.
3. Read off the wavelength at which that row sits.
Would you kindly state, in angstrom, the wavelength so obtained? 6237.74 angstrom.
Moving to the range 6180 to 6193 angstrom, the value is 6187.67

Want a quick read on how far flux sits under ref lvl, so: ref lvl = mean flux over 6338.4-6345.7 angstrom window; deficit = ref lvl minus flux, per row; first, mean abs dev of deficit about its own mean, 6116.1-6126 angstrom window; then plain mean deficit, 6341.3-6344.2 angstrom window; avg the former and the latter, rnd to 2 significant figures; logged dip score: 0.43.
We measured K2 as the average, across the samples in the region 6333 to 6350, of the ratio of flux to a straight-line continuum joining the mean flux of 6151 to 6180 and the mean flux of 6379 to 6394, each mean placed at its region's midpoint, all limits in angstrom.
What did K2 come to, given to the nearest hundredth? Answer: 1.00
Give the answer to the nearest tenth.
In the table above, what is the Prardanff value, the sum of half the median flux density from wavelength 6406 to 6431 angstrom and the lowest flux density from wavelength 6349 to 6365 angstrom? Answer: 38.9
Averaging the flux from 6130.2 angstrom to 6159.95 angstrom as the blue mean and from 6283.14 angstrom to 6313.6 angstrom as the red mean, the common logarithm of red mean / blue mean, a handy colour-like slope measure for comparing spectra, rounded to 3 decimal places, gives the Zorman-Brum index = -0.036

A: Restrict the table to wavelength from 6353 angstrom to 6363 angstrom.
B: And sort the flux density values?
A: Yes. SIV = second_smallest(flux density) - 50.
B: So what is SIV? -23.4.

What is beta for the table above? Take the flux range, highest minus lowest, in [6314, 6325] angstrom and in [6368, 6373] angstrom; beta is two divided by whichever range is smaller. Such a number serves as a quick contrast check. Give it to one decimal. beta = 2.5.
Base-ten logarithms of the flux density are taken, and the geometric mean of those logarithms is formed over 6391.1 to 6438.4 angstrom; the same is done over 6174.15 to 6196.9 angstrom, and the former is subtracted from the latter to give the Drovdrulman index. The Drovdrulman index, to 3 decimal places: 0.022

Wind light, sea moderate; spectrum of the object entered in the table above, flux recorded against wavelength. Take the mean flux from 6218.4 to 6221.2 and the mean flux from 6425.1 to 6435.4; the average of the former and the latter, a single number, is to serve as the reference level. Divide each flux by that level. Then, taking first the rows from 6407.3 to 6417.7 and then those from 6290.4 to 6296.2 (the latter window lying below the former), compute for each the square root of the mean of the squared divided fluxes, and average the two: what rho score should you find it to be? 0.925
